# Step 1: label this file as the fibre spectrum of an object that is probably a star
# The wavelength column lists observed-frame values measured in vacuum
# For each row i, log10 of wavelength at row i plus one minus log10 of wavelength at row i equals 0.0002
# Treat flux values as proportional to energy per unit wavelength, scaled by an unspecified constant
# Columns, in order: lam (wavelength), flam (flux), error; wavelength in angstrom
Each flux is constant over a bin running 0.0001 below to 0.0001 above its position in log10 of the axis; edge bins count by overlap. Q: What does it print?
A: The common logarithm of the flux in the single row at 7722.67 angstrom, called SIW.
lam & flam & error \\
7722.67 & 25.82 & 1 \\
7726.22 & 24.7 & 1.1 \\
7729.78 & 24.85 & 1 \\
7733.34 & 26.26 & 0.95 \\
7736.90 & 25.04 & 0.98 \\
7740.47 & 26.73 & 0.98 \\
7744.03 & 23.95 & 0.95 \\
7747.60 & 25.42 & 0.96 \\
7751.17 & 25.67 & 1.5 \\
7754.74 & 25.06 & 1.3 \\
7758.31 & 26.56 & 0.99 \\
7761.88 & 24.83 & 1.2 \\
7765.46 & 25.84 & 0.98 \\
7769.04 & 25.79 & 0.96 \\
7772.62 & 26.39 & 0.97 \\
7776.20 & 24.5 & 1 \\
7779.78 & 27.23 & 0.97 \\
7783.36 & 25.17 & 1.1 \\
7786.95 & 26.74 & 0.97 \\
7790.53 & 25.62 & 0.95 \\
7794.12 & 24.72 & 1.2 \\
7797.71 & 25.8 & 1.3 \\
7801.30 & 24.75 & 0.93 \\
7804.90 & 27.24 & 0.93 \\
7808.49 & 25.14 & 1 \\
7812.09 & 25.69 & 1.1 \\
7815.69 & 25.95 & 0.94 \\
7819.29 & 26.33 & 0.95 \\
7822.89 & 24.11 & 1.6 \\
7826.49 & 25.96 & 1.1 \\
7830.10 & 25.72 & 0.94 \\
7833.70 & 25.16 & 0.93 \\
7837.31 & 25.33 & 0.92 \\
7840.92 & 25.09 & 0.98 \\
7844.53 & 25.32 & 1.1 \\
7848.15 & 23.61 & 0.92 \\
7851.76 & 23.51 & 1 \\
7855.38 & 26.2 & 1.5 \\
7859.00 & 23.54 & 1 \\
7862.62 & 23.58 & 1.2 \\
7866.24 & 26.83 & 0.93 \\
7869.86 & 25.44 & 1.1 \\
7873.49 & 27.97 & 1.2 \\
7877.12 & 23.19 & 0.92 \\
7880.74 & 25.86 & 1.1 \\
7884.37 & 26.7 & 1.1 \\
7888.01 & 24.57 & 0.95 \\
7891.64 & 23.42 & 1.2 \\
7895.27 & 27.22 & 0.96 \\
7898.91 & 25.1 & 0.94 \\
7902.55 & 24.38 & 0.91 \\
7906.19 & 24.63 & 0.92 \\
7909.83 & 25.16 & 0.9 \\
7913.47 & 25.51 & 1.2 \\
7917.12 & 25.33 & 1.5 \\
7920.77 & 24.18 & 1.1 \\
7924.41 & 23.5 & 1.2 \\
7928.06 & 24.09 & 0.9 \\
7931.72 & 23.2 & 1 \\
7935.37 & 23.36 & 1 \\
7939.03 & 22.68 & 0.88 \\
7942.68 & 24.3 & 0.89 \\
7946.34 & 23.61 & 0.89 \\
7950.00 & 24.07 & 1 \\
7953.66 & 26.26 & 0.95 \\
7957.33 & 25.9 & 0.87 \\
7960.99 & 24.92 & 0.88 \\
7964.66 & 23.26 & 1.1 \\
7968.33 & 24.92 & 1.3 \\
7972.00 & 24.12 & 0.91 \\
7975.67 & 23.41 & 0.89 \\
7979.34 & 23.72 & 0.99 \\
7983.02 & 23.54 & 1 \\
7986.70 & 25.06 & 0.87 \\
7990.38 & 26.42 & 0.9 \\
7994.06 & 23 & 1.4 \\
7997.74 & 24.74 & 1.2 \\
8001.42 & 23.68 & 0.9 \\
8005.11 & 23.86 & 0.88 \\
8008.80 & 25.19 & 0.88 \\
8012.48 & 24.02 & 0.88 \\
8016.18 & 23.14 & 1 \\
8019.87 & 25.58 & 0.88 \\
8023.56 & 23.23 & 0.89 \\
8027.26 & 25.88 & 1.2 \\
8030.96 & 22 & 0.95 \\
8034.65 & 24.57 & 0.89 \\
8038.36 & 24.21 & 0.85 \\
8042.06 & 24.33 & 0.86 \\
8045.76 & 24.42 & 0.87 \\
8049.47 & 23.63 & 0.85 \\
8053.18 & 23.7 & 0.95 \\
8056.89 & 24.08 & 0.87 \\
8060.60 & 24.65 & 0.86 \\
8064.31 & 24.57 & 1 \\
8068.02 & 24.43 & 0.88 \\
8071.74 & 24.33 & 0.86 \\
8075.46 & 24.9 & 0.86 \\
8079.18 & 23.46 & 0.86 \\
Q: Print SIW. 1.41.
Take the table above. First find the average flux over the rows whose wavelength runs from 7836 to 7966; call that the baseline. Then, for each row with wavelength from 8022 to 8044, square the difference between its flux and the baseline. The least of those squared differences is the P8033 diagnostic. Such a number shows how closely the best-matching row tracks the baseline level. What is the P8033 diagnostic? 0.031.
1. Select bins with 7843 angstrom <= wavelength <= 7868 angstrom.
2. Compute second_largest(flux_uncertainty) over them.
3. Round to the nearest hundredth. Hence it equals 1.20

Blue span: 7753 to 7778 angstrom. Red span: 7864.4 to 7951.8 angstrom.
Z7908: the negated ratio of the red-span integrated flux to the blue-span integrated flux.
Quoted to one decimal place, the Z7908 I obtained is -3.4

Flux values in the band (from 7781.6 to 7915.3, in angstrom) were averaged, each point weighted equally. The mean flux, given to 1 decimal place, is 25.3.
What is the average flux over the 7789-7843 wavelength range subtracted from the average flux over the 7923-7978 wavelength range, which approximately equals -1.4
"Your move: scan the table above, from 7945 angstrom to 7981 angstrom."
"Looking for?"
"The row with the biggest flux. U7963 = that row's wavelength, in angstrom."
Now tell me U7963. 7953.66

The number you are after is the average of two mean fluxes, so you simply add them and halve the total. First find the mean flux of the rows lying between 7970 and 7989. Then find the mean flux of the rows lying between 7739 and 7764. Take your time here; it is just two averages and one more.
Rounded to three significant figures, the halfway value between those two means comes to 24.7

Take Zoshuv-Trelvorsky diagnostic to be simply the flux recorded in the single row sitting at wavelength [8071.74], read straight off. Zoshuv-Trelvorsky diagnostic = 24.33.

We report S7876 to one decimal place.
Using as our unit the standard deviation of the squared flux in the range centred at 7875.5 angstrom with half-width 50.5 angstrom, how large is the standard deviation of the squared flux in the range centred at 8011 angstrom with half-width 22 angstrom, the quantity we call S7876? 1.0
